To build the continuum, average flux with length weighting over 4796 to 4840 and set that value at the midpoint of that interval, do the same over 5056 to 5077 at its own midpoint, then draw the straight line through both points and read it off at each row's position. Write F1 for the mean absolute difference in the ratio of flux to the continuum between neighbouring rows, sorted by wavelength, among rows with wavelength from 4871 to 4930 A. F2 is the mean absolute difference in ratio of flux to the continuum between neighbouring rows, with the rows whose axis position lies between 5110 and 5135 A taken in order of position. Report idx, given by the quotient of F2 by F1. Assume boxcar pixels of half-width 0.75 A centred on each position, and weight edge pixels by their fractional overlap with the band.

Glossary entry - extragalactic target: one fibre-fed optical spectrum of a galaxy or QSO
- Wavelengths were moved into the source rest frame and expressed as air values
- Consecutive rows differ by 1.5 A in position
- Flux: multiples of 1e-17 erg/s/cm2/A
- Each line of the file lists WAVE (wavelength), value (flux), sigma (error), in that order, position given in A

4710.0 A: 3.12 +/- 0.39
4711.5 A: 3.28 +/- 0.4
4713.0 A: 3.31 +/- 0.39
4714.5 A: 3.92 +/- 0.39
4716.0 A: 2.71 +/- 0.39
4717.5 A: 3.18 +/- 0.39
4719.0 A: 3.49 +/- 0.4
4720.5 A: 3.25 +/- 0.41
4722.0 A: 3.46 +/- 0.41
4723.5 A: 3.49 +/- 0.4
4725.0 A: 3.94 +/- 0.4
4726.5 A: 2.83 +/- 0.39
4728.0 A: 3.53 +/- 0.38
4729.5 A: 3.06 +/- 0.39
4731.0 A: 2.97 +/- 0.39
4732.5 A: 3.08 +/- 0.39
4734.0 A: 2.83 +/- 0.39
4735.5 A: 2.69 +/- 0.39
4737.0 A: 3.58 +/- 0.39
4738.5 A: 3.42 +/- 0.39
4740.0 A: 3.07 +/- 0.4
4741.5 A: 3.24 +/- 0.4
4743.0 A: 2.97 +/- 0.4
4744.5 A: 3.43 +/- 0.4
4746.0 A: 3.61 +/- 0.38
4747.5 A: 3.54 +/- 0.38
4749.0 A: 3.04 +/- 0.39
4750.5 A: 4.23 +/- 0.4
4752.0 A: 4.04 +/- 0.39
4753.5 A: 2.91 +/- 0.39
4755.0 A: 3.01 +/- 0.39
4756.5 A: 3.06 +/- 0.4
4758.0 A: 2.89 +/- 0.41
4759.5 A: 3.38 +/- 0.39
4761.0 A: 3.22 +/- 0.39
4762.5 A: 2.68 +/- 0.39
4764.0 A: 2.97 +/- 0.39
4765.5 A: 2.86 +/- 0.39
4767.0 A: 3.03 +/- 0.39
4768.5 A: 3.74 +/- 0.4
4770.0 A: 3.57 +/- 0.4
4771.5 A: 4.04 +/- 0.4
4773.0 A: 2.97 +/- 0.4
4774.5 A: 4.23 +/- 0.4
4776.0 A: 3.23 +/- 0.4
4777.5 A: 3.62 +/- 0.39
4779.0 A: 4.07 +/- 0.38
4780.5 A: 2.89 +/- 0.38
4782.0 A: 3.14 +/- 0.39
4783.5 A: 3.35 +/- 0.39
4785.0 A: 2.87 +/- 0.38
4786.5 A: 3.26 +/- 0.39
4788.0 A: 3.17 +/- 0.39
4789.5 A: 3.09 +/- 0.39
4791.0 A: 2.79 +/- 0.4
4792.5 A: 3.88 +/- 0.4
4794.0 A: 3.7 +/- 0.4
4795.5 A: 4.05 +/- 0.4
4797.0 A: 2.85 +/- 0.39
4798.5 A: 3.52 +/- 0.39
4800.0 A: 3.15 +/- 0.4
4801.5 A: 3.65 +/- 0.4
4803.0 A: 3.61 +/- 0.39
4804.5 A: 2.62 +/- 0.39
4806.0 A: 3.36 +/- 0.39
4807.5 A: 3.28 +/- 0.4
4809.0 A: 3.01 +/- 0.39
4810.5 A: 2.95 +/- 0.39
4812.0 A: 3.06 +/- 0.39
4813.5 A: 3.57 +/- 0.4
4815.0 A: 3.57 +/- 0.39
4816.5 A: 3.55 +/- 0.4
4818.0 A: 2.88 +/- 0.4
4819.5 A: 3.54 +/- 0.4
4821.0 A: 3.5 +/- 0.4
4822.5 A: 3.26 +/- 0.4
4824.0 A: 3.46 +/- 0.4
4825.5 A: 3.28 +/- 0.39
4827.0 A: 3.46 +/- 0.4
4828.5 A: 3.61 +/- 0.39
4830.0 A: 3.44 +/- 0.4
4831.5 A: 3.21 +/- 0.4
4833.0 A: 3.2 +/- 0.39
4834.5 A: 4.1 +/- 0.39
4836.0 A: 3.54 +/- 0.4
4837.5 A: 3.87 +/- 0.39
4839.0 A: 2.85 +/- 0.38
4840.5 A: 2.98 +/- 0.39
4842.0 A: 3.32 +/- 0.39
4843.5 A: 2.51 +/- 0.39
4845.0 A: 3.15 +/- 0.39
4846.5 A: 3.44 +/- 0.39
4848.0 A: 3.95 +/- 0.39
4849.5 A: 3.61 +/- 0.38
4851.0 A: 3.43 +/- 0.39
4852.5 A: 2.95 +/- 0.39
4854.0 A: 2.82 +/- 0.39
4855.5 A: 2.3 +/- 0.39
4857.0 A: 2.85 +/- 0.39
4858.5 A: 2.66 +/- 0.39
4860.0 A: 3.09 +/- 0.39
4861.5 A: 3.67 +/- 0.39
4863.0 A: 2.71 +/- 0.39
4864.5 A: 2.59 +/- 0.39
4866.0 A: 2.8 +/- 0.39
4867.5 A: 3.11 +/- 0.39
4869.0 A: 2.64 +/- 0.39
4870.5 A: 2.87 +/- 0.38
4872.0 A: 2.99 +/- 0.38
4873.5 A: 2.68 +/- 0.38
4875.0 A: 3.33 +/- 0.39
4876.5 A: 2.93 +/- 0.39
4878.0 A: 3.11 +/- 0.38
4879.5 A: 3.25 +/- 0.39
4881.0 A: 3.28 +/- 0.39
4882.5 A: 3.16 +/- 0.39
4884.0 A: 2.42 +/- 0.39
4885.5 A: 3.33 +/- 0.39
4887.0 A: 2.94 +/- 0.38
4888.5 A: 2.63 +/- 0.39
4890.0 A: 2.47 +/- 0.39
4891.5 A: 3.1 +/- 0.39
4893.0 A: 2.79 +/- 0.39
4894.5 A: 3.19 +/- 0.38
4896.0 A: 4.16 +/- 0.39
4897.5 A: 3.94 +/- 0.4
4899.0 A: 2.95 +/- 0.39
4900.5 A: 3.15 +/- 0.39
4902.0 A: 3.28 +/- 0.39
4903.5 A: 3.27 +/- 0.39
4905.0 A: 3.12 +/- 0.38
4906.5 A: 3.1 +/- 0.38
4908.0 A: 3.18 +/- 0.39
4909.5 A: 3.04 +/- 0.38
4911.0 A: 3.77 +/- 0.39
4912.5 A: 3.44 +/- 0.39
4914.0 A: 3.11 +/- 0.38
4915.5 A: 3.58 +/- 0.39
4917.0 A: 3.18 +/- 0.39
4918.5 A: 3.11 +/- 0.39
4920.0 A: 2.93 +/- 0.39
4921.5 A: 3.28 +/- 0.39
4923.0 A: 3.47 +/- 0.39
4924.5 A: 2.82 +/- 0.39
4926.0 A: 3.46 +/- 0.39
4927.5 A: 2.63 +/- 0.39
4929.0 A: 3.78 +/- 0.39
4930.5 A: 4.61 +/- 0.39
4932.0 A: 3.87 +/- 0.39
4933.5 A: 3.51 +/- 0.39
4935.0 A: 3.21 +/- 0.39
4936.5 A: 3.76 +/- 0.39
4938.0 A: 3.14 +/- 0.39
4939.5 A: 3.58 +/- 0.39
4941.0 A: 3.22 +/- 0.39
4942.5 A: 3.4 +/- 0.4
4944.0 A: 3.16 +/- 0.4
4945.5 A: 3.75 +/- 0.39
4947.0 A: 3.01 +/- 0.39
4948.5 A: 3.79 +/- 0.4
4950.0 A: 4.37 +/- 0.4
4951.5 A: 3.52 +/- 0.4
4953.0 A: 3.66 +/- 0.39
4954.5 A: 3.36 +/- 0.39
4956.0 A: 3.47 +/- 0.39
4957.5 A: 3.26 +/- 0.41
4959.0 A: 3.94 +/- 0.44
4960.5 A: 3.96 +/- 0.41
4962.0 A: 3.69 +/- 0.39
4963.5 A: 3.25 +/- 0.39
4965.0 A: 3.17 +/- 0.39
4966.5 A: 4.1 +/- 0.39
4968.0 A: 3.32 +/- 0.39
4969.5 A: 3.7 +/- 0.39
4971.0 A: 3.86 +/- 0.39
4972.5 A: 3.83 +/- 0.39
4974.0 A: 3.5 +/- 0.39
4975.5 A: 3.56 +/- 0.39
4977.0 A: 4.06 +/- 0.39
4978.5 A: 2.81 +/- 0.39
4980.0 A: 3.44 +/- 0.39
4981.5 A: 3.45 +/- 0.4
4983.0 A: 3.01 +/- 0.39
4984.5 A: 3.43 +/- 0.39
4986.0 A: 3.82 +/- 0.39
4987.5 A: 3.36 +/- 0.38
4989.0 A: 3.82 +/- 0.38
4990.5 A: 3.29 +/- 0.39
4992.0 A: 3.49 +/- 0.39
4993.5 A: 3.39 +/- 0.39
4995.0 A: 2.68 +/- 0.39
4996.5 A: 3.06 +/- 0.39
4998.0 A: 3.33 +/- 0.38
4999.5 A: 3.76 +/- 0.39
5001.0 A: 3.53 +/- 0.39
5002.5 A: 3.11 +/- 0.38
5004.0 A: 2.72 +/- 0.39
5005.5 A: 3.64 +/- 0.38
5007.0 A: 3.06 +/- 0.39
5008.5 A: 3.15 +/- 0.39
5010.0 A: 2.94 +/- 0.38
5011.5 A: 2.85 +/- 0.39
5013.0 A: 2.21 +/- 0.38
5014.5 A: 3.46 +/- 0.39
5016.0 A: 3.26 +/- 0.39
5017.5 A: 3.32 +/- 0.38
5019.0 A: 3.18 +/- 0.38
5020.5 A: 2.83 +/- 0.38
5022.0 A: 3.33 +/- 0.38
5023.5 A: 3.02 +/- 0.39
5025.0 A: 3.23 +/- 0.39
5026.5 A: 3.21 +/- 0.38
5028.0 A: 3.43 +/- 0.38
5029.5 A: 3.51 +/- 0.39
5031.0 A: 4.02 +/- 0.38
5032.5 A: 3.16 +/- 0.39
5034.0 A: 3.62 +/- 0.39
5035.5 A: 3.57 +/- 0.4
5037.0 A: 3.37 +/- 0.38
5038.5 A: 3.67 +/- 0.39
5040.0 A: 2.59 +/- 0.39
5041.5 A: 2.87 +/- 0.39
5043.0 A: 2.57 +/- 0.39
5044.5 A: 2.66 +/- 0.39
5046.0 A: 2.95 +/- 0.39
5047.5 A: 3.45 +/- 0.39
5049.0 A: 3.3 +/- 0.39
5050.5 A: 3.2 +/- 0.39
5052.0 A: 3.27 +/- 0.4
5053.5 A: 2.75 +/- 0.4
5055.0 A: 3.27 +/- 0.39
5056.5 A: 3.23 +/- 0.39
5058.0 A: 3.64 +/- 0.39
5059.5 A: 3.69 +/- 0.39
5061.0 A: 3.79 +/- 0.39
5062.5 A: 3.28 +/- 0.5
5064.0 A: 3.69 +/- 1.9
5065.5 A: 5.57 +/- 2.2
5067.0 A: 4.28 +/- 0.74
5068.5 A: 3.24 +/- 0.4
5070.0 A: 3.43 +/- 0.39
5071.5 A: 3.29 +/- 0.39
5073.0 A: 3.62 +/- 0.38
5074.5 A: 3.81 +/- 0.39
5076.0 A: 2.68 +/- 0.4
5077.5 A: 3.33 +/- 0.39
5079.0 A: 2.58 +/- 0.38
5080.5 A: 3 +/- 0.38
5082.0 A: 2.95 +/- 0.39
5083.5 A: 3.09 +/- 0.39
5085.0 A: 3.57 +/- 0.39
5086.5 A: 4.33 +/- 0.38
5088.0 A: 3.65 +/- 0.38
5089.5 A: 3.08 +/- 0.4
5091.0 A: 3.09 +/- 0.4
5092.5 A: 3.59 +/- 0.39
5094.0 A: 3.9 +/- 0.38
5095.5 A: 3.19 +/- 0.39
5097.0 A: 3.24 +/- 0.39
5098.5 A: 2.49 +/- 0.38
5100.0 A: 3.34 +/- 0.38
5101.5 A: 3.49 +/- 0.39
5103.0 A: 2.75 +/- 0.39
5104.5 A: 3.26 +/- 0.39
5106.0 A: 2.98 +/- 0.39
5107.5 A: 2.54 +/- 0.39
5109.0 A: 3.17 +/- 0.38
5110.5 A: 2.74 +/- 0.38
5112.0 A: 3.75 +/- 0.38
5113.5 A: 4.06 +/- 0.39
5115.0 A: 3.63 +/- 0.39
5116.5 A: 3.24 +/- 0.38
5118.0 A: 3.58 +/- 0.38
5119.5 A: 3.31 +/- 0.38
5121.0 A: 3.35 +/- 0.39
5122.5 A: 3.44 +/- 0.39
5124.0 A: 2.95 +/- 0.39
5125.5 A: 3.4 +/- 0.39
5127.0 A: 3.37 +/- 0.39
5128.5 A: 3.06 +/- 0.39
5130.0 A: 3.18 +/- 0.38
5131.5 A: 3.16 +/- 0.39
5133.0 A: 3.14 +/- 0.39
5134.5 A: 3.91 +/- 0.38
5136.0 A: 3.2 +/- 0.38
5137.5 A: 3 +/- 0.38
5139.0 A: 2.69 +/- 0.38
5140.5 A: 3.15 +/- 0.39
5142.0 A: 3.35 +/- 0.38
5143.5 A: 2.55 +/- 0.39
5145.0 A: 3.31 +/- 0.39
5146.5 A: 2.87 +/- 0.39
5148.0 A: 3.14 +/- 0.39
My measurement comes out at 0.75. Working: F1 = 0.114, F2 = 0.085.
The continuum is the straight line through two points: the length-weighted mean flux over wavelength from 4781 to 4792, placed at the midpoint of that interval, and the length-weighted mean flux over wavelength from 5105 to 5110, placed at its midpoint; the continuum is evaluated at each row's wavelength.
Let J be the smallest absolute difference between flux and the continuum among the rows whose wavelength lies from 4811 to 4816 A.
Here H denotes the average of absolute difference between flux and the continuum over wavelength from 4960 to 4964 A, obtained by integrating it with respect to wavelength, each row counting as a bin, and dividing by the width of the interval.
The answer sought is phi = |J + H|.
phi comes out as 0.7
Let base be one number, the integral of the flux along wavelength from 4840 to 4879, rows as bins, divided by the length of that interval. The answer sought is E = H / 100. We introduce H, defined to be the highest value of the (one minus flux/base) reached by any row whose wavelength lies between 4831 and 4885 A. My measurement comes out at 0.0024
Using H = 0.24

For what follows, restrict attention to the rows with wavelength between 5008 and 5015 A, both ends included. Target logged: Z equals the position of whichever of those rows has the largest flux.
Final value 5014.5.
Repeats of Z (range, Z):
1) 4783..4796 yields 4795.5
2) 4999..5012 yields 4999.5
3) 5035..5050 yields 5038.5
